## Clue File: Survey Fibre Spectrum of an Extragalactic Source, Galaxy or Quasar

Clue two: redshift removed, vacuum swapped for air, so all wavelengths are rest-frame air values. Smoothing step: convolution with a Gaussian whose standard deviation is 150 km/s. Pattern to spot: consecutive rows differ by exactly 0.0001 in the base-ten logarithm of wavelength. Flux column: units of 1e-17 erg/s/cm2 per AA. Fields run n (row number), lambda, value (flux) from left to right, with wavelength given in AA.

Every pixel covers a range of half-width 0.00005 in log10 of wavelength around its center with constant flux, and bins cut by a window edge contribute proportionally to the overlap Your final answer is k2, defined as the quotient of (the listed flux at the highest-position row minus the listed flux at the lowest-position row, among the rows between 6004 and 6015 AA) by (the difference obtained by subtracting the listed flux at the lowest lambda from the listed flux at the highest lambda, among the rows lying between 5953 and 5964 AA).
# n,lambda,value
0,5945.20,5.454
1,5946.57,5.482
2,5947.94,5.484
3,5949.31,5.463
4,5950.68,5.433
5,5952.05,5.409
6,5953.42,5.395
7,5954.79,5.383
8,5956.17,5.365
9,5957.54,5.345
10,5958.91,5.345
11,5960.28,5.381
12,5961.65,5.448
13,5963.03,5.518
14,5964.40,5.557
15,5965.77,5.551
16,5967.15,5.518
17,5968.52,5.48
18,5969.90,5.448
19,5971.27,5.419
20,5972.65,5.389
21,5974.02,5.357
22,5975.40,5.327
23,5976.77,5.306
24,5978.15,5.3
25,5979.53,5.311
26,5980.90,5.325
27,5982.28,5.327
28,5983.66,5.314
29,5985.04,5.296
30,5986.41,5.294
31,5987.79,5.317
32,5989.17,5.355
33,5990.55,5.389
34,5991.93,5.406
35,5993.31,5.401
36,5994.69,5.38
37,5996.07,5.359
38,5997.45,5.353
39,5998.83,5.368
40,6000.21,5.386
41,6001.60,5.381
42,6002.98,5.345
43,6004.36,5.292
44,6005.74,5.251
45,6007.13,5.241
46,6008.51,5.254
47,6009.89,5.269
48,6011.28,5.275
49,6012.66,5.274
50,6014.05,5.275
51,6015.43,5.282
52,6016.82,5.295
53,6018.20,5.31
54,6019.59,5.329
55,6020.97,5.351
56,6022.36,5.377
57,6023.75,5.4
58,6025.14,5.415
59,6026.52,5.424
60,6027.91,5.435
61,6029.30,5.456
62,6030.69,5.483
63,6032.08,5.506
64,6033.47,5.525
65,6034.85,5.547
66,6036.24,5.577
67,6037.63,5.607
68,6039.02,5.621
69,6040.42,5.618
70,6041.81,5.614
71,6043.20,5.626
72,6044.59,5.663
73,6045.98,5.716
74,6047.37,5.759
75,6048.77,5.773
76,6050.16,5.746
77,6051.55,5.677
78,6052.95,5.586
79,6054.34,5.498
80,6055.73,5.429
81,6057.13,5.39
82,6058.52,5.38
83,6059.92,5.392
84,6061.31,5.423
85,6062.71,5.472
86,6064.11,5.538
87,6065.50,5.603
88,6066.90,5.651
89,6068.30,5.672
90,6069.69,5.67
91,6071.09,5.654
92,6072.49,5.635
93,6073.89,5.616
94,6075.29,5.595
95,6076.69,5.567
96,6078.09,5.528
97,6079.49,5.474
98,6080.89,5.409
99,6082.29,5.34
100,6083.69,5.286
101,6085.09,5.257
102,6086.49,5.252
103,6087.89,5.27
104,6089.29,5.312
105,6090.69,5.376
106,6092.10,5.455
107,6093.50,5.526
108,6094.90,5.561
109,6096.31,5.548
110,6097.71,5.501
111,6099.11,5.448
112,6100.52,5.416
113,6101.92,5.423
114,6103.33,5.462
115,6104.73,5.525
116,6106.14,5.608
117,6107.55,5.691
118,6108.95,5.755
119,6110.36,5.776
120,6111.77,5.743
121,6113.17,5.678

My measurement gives -0.1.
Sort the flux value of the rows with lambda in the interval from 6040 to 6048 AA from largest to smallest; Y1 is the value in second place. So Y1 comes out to 5.716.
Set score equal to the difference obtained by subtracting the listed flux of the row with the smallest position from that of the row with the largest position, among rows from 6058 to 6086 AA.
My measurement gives -0.12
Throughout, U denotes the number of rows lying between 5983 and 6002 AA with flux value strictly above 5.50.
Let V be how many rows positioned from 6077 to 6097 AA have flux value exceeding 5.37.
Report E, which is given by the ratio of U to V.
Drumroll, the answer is 0.0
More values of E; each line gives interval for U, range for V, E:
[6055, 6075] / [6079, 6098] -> 1.0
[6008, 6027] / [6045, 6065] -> 0.0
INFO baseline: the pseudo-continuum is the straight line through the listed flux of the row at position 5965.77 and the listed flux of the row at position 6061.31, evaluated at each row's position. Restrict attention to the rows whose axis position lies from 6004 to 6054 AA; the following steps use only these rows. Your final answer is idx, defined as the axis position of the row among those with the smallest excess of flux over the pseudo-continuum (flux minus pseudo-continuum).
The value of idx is 6007.13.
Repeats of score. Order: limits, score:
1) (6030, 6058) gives -0.09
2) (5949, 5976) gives -0.14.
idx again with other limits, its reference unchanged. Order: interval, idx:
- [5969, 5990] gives 5978.15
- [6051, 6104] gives 6086.49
